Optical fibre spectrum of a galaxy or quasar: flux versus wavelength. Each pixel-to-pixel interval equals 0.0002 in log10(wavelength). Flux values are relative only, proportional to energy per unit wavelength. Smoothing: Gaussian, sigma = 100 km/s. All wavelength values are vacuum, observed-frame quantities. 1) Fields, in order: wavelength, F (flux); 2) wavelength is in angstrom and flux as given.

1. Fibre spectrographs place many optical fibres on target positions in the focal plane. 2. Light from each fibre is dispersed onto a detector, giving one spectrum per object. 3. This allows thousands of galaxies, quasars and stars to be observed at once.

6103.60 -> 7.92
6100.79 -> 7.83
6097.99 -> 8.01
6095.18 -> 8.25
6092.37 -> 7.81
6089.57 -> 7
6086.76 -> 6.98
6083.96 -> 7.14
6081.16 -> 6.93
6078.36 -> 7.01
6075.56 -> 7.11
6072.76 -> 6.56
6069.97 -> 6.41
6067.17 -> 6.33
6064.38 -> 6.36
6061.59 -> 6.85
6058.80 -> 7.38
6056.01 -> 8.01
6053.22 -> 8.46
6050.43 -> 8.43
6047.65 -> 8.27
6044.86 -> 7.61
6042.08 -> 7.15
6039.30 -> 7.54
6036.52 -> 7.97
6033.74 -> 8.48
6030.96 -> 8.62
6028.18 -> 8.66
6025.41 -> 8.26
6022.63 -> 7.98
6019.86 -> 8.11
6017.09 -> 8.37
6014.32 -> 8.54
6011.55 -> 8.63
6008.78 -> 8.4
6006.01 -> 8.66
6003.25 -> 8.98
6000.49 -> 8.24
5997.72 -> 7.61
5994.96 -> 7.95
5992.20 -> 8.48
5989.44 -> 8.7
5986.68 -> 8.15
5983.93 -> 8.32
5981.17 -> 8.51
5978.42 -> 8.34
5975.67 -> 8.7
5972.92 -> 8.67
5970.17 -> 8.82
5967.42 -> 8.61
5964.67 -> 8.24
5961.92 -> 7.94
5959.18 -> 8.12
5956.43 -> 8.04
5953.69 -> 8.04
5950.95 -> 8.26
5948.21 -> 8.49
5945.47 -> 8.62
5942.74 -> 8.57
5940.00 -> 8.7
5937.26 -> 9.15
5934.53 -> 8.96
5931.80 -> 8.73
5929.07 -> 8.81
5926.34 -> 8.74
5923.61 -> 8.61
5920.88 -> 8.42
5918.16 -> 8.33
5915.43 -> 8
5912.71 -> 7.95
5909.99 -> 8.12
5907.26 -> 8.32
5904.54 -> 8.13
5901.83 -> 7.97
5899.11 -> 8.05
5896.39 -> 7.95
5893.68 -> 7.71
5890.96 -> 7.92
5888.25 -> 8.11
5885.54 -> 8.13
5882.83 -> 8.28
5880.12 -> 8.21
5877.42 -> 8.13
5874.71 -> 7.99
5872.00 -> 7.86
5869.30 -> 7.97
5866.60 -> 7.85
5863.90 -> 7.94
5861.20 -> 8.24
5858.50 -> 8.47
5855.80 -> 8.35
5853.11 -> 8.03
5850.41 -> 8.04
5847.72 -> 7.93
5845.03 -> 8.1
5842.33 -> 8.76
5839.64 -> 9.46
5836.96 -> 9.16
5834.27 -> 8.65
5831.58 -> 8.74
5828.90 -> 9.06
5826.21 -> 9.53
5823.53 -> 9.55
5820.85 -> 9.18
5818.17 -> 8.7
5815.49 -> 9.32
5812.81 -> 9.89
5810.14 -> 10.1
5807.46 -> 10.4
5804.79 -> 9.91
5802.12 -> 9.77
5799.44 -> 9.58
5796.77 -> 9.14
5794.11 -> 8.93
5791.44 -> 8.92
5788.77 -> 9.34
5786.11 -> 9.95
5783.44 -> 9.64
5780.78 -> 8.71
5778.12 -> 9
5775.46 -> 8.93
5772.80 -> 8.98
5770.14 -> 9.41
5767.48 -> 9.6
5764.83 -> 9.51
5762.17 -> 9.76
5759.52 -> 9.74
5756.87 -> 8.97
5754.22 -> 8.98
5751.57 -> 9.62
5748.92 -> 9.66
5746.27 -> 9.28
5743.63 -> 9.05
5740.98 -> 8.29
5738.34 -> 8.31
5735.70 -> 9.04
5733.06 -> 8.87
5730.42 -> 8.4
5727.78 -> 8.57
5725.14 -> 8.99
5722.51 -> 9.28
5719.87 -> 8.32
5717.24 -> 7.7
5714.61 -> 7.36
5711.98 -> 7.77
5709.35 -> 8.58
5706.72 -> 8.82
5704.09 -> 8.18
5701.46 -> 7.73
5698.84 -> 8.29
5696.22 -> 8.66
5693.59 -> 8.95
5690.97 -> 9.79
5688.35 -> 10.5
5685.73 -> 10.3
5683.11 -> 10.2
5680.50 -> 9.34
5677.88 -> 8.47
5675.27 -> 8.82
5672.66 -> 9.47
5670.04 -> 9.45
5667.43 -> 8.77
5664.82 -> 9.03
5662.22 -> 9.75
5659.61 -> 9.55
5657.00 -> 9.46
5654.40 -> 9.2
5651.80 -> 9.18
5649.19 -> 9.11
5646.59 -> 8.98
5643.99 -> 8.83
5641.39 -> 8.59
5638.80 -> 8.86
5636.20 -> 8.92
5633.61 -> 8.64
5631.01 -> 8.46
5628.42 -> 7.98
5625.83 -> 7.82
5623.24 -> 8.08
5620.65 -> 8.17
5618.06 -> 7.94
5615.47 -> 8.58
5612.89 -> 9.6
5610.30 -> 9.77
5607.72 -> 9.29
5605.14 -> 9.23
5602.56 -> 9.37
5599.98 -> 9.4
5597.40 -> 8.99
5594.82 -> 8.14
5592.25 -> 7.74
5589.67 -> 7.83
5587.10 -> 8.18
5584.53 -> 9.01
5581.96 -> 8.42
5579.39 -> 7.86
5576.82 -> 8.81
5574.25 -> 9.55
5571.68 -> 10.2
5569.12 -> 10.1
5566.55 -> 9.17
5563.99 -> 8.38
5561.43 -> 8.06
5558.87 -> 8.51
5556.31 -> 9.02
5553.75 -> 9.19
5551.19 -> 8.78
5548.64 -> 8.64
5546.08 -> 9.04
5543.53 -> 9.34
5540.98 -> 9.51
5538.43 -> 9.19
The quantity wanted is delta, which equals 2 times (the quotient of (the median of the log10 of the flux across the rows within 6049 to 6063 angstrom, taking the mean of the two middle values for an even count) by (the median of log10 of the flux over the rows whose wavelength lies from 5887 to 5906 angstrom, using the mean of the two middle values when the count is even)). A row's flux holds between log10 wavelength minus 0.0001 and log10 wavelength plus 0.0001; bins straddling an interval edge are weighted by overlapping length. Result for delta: 2.00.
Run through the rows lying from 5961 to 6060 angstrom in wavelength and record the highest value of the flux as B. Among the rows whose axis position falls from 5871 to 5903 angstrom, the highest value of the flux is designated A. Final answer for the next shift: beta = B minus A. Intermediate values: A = 8.28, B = 8.98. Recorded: 0.7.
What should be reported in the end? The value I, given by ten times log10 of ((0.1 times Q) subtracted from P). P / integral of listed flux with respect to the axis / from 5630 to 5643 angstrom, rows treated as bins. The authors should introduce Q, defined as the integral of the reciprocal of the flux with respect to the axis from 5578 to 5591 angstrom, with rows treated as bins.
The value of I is 20.5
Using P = 113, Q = 1.58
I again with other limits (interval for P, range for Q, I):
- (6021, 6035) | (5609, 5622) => 20.7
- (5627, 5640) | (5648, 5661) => 20.5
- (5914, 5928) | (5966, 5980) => 20.7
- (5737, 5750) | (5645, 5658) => 20.6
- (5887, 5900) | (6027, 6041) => 20.1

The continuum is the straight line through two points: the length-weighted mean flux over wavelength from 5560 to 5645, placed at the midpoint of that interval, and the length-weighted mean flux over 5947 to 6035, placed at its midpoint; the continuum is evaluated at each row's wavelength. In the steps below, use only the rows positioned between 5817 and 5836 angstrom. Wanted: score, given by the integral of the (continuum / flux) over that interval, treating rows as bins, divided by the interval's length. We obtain 0.94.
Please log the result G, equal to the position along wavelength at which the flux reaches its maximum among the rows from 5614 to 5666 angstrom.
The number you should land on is 5662.22 angstrom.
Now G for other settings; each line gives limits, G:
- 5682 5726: 5688.35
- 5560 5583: 5571.68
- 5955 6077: 6003.25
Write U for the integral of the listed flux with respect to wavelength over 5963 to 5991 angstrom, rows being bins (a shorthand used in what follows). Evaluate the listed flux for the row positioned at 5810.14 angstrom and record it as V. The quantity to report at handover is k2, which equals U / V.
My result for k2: 23.6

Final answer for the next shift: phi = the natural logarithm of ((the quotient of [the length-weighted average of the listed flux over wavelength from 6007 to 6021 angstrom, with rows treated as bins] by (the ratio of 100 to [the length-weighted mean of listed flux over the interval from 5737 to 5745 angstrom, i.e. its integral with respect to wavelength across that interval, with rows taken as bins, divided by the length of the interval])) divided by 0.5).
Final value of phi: 0.37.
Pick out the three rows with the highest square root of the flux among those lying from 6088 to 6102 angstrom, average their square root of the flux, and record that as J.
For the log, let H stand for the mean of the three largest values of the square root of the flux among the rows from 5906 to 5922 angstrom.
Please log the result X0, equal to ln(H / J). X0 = 0.02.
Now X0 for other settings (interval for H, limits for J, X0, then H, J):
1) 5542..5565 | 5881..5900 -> 0.06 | 3.03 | 2.86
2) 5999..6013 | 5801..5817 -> -0.07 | 2.96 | 3.18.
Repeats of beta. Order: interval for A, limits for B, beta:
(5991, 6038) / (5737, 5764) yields 0.8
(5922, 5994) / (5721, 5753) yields 0.5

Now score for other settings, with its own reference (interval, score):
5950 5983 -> 1.01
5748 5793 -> 0.92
